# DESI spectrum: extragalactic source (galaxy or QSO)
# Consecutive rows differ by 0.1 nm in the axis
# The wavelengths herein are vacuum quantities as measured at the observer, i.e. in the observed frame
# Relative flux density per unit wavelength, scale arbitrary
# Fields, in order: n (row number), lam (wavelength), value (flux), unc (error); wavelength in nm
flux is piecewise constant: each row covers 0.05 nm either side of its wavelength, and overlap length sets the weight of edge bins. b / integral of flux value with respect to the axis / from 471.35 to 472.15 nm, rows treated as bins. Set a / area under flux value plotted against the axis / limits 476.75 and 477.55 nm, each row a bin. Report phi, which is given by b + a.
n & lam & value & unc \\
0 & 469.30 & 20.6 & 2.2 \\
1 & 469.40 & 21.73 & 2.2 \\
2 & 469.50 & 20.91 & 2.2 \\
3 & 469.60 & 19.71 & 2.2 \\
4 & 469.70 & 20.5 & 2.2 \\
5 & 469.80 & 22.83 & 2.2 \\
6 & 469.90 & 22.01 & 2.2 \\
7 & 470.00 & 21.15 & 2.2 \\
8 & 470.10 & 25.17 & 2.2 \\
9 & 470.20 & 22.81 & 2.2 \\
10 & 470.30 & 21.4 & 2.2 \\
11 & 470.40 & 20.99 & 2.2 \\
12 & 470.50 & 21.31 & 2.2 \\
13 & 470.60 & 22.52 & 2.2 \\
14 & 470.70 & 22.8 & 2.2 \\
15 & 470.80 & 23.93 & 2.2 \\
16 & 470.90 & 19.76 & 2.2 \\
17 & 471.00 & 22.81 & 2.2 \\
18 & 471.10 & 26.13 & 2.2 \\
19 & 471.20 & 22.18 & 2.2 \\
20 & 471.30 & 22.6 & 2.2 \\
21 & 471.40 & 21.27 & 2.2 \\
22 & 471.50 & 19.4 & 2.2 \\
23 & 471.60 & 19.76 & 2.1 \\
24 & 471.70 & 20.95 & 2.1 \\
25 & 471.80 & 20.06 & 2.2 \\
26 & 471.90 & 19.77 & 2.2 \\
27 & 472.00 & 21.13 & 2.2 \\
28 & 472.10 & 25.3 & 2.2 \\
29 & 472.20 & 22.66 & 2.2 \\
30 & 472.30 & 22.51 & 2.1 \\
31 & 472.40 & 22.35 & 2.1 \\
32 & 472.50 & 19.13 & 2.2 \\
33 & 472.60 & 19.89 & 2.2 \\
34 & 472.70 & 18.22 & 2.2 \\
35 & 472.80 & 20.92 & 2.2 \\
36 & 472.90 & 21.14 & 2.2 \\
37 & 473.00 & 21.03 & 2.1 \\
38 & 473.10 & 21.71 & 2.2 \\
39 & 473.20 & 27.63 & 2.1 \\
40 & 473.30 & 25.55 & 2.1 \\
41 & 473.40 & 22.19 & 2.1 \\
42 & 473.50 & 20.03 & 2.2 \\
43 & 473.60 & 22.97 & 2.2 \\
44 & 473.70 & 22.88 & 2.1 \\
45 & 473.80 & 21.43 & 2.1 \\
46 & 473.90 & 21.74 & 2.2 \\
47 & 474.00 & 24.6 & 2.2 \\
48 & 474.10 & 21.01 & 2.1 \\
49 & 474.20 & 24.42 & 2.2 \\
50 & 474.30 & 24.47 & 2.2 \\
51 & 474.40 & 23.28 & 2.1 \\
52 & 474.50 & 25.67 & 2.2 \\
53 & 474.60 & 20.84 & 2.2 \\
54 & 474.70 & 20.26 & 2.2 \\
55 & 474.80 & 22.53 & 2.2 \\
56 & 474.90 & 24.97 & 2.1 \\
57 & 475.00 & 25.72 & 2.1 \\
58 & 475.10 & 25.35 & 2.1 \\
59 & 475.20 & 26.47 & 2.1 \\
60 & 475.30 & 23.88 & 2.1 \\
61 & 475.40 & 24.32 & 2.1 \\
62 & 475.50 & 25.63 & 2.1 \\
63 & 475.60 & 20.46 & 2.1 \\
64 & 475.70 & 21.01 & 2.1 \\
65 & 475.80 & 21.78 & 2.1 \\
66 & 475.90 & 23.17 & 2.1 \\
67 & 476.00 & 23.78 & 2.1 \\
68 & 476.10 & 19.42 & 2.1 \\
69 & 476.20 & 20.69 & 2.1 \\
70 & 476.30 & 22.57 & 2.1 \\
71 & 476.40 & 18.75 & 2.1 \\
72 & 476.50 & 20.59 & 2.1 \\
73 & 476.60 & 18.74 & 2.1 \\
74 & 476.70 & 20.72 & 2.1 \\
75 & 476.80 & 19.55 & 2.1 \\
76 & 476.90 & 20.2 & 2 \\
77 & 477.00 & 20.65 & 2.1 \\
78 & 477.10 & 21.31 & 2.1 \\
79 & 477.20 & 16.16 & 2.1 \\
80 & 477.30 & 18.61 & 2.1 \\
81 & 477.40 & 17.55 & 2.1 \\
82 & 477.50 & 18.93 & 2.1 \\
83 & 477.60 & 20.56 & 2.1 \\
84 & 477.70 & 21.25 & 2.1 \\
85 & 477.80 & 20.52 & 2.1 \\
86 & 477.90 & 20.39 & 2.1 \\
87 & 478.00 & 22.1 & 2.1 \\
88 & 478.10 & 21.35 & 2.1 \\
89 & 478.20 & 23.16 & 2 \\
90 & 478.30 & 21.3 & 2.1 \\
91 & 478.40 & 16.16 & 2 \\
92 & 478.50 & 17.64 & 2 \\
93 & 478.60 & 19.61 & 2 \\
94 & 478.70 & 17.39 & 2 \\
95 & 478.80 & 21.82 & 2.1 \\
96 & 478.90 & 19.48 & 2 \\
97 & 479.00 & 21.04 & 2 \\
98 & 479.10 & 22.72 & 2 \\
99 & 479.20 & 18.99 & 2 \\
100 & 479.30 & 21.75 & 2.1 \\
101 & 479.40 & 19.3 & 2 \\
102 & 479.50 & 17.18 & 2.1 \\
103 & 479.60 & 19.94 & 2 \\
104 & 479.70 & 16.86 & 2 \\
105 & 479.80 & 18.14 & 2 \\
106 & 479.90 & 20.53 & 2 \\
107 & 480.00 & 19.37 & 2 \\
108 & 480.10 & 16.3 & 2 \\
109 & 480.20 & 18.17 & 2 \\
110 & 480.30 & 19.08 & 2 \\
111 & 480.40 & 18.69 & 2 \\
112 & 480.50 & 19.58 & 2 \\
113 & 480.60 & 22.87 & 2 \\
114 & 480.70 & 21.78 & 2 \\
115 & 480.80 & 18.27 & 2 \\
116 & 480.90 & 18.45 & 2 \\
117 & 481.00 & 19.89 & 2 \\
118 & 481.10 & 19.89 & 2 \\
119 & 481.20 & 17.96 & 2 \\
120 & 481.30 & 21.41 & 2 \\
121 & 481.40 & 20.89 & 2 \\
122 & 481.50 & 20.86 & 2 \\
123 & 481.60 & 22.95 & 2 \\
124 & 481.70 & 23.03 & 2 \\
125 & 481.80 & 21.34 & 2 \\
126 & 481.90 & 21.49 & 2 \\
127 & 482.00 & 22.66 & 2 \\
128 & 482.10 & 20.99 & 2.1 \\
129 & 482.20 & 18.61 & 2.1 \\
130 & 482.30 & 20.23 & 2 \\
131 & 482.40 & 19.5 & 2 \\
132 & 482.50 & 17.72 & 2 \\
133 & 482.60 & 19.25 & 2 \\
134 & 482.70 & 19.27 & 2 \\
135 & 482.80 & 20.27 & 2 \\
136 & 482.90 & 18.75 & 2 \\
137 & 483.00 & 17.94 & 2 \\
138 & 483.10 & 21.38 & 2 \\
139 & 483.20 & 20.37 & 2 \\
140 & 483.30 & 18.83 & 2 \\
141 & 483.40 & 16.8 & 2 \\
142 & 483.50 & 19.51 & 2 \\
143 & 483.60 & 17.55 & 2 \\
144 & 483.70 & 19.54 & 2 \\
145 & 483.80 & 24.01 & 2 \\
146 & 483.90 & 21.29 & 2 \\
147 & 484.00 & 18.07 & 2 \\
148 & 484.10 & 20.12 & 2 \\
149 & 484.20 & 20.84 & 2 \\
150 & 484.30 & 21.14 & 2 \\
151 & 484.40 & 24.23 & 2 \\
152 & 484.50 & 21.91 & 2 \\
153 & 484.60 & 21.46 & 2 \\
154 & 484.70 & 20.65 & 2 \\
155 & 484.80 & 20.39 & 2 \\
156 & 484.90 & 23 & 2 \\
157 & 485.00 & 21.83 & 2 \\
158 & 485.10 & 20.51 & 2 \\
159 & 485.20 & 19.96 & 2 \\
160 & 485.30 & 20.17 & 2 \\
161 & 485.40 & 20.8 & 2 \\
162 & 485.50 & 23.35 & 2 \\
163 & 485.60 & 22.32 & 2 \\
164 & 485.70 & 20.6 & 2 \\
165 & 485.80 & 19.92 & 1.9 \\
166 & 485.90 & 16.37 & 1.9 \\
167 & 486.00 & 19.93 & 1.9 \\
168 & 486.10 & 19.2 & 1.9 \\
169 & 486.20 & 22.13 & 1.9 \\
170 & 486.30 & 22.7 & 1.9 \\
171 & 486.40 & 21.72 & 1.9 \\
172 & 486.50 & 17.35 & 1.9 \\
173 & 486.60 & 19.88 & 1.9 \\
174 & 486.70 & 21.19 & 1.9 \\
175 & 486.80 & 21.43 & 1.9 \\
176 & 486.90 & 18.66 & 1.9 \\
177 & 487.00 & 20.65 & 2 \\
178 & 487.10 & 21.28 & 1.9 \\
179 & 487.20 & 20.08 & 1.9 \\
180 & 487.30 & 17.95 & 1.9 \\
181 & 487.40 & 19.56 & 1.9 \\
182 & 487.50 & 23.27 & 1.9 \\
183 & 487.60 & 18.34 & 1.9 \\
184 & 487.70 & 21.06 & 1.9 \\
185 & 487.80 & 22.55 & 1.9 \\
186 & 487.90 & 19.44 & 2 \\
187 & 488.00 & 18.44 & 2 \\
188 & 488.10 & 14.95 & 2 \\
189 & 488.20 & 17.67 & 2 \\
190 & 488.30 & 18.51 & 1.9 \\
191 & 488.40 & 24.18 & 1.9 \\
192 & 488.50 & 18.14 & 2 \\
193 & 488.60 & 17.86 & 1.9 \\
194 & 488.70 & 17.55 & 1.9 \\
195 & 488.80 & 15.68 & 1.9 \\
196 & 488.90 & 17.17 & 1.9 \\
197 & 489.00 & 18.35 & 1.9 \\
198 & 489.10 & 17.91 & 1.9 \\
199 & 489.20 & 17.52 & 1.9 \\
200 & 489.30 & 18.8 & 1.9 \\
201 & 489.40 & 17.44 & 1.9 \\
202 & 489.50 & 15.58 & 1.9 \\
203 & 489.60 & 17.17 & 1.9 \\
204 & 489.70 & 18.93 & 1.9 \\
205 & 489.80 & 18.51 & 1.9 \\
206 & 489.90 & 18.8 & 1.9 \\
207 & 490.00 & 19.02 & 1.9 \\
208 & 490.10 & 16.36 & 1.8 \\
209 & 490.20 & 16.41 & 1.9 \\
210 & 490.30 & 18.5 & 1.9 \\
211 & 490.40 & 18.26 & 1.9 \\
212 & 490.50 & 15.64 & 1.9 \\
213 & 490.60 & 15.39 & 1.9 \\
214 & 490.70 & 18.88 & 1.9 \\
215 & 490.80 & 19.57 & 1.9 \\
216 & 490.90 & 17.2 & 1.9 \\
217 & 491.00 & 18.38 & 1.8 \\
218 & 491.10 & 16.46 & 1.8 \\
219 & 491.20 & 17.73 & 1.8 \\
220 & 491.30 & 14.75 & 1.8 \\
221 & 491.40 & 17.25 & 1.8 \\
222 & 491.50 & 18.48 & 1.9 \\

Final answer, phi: 32.1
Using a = 15.3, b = 16.8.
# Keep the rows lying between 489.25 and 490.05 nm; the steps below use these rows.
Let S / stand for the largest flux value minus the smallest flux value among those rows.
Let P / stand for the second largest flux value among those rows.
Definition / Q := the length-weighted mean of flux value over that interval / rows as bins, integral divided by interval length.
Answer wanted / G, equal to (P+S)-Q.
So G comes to 4.3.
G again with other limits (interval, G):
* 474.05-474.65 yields 6.0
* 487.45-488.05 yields 7.0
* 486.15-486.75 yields 6.7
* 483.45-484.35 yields 7.5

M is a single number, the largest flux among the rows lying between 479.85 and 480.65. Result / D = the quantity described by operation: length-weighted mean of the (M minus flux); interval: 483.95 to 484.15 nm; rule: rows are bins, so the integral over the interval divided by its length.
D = 3.8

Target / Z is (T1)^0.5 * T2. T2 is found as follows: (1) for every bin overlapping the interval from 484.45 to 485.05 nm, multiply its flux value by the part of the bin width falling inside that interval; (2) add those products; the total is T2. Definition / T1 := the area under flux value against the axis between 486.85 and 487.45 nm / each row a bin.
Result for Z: 44.4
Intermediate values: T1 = 11.8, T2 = 12.9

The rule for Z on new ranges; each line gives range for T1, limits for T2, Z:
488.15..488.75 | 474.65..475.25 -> 49.0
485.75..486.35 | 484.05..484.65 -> 45.0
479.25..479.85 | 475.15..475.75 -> 47.7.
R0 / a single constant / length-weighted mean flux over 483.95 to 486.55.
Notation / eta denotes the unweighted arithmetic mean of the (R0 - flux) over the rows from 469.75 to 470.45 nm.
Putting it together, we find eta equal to -1.5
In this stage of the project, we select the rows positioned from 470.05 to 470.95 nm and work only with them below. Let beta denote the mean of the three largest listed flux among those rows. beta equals 24.0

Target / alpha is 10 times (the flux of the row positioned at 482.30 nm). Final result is 202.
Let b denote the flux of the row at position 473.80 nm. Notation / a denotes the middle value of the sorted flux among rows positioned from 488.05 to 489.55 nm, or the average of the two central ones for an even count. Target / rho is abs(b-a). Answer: 4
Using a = 17.7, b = 21.43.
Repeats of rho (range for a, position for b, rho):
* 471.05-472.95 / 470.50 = 0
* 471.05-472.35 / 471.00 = 2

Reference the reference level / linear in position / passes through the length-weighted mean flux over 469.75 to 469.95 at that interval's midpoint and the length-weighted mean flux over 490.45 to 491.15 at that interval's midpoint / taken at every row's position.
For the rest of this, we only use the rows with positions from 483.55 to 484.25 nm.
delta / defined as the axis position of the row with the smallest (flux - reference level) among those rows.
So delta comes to 483.60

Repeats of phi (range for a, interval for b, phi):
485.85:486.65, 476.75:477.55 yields 31.2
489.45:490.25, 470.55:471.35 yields 32.4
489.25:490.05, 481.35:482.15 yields 31.8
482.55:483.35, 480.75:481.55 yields 31.4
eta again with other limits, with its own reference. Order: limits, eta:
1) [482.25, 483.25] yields 1.3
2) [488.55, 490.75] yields 3.3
